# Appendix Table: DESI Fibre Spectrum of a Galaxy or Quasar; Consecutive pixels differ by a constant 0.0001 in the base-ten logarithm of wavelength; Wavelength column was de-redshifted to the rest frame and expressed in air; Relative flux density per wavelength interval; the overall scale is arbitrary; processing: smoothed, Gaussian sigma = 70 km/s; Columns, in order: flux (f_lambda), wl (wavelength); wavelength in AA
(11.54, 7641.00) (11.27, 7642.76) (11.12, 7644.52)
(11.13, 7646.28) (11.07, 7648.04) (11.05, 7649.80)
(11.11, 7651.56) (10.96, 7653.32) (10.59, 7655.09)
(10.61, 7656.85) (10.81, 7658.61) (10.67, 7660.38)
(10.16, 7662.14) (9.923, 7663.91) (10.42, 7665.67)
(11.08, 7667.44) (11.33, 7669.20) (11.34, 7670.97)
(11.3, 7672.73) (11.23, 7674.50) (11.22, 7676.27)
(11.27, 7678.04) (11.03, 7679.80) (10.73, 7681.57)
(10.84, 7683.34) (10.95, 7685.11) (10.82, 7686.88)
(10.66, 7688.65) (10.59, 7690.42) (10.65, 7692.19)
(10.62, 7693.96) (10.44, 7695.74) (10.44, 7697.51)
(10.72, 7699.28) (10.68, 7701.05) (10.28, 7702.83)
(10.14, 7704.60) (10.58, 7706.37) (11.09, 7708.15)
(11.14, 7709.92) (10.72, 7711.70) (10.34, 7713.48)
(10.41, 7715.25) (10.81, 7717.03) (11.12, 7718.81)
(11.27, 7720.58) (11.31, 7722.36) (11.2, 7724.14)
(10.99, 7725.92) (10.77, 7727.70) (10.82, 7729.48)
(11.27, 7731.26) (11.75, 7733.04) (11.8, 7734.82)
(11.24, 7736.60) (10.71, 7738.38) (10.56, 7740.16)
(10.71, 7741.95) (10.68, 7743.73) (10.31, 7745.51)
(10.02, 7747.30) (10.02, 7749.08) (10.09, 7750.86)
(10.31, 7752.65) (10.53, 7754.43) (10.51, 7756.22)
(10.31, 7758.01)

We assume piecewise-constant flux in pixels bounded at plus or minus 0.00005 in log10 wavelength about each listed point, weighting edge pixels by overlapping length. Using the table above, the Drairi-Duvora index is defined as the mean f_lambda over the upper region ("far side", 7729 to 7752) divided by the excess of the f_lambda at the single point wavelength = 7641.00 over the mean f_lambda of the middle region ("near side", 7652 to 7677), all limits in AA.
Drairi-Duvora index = 15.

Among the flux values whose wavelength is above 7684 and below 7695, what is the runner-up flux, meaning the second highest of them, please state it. 10.82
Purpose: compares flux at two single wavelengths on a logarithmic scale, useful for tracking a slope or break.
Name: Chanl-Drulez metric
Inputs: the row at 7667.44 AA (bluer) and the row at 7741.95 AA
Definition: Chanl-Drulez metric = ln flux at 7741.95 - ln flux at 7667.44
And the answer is -0.03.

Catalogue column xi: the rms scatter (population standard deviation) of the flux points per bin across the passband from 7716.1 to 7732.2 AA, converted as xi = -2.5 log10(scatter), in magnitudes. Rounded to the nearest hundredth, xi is 1.71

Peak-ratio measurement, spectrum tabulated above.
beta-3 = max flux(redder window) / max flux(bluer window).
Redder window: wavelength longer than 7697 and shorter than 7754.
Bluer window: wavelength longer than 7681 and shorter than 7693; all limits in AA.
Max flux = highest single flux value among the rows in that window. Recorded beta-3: 1.08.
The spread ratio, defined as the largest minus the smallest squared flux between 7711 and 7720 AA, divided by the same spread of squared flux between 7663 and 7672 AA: 0.56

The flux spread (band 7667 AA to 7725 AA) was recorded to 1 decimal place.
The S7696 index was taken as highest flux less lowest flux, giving 1.2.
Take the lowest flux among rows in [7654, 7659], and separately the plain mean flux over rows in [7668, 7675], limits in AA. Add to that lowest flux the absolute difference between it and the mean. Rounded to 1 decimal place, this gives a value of 11.3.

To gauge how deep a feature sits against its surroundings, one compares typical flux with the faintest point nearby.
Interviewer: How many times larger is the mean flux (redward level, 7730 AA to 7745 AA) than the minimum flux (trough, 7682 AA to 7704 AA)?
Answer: 1.08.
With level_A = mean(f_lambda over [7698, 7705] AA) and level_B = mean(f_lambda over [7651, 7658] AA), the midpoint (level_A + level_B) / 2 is 10.64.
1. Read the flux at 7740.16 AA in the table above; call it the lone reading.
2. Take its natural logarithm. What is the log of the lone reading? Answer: 2.36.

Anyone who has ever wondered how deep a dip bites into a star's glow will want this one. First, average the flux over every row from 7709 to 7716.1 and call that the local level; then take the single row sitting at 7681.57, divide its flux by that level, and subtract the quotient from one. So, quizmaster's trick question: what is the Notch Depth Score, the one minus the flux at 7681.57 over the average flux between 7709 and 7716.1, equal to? -0.007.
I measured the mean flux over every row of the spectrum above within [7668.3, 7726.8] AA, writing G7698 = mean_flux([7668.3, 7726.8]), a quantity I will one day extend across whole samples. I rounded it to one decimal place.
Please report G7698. 10.9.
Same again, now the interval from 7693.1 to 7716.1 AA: 10.6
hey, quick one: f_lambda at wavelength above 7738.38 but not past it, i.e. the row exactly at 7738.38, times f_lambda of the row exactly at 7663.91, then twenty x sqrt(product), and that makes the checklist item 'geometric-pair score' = 206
